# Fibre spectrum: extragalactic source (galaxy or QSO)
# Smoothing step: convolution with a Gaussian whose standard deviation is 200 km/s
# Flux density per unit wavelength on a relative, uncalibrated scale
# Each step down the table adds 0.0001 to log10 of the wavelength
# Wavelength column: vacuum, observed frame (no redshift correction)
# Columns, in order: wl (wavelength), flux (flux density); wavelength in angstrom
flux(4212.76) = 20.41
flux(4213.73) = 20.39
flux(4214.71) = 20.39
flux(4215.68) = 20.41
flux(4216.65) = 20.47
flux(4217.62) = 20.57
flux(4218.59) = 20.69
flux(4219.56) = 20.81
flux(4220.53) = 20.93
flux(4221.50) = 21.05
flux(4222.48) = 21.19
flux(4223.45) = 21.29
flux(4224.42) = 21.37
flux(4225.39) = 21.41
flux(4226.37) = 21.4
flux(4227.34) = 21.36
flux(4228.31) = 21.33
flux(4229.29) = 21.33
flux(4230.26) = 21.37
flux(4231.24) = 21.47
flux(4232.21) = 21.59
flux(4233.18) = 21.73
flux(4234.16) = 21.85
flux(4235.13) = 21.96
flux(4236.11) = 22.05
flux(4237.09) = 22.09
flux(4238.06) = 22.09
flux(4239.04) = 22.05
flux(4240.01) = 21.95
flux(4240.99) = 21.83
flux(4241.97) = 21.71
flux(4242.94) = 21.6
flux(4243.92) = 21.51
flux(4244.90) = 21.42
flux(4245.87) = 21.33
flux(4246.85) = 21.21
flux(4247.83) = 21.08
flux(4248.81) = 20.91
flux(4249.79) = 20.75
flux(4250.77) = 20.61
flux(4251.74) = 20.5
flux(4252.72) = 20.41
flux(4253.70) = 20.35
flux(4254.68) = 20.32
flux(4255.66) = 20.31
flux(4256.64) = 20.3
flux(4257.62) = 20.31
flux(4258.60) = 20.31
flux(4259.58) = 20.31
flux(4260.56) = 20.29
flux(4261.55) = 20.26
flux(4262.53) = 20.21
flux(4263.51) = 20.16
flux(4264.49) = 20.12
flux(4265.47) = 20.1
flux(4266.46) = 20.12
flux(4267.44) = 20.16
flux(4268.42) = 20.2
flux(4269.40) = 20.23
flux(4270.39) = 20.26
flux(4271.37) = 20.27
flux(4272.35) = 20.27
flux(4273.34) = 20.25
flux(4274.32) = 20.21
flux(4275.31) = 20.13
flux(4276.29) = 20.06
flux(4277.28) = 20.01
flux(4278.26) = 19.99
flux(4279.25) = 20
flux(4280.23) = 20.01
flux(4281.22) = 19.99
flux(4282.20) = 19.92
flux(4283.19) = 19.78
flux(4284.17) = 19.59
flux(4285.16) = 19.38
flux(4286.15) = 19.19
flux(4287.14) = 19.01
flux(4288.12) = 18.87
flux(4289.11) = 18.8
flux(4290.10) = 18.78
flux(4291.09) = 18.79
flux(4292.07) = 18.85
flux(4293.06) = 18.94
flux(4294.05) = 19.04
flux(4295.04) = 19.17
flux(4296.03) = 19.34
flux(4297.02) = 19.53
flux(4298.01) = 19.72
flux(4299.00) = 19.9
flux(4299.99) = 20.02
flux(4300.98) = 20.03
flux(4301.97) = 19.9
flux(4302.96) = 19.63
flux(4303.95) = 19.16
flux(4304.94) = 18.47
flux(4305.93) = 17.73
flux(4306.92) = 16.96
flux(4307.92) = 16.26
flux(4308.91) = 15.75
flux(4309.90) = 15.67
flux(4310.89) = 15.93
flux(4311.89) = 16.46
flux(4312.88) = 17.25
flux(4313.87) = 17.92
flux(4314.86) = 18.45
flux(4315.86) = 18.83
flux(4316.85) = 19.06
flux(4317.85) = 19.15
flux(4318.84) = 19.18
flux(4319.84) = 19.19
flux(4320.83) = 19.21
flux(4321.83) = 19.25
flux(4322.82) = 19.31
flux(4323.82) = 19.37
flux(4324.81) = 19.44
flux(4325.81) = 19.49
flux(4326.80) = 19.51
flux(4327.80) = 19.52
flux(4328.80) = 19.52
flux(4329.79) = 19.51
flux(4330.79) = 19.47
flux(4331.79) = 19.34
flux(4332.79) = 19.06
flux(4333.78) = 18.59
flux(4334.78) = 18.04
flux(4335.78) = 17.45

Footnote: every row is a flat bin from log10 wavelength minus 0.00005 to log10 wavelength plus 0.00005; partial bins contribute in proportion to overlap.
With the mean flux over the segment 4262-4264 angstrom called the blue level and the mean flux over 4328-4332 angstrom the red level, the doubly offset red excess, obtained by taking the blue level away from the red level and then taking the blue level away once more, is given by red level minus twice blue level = -21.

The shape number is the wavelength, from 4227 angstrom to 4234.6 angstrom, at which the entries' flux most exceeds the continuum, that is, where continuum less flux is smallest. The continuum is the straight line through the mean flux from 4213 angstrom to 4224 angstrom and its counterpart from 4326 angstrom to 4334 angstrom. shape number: 4234.16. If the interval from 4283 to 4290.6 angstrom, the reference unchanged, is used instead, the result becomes 4283.19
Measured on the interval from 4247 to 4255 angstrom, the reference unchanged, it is 4247.83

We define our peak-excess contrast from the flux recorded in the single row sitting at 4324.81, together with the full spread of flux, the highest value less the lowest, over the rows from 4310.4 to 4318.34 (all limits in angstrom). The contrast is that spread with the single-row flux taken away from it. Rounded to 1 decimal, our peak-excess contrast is -16.2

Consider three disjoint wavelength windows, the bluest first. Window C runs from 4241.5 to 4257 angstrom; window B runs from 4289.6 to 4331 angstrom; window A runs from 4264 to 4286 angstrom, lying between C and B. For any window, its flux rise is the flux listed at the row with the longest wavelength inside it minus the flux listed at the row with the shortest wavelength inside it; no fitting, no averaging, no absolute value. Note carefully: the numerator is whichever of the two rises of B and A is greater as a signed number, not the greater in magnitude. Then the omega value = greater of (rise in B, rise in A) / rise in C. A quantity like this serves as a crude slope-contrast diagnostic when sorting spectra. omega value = -0.5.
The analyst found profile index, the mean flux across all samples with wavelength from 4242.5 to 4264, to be 20.7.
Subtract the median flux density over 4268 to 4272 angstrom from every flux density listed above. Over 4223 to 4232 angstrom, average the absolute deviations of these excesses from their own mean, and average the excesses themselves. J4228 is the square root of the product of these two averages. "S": 0.21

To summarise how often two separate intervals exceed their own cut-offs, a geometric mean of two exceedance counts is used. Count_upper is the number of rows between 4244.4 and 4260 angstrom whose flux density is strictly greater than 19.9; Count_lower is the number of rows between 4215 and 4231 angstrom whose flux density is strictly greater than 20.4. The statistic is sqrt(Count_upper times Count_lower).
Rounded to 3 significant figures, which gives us 16.0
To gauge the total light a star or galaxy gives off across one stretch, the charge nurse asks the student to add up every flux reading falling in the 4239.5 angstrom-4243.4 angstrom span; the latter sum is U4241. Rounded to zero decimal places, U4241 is 87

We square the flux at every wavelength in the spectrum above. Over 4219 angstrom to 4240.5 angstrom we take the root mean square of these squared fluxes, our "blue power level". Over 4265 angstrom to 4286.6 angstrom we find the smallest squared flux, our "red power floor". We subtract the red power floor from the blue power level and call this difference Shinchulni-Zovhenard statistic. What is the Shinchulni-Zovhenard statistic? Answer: 96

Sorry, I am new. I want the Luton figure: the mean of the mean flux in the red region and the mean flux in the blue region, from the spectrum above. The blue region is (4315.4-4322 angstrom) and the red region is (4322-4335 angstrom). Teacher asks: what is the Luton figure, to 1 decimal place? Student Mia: 19.2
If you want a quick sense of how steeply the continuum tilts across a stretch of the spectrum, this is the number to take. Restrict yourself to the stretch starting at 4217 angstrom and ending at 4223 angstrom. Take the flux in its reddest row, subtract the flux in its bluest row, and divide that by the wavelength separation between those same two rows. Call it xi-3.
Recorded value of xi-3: 0.13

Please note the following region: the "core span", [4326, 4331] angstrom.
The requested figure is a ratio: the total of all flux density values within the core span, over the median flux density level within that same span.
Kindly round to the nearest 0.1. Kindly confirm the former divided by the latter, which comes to 5.0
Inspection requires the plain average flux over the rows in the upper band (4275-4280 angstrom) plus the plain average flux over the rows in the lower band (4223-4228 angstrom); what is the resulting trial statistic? 41.4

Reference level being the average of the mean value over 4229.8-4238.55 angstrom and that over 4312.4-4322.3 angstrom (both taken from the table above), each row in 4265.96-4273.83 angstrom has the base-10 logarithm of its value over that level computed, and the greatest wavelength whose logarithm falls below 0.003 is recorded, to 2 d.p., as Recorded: 4273.34 angstrom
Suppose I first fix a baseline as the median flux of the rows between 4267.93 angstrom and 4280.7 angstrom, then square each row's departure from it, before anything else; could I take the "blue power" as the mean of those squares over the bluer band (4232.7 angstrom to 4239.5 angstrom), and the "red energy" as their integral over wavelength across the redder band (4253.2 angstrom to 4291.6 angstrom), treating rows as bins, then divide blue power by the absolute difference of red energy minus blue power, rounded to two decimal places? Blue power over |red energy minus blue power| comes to 0.37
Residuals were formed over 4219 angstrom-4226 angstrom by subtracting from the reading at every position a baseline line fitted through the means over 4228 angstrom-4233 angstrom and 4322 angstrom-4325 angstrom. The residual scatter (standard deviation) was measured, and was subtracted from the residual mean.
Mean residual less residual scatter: -0.7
